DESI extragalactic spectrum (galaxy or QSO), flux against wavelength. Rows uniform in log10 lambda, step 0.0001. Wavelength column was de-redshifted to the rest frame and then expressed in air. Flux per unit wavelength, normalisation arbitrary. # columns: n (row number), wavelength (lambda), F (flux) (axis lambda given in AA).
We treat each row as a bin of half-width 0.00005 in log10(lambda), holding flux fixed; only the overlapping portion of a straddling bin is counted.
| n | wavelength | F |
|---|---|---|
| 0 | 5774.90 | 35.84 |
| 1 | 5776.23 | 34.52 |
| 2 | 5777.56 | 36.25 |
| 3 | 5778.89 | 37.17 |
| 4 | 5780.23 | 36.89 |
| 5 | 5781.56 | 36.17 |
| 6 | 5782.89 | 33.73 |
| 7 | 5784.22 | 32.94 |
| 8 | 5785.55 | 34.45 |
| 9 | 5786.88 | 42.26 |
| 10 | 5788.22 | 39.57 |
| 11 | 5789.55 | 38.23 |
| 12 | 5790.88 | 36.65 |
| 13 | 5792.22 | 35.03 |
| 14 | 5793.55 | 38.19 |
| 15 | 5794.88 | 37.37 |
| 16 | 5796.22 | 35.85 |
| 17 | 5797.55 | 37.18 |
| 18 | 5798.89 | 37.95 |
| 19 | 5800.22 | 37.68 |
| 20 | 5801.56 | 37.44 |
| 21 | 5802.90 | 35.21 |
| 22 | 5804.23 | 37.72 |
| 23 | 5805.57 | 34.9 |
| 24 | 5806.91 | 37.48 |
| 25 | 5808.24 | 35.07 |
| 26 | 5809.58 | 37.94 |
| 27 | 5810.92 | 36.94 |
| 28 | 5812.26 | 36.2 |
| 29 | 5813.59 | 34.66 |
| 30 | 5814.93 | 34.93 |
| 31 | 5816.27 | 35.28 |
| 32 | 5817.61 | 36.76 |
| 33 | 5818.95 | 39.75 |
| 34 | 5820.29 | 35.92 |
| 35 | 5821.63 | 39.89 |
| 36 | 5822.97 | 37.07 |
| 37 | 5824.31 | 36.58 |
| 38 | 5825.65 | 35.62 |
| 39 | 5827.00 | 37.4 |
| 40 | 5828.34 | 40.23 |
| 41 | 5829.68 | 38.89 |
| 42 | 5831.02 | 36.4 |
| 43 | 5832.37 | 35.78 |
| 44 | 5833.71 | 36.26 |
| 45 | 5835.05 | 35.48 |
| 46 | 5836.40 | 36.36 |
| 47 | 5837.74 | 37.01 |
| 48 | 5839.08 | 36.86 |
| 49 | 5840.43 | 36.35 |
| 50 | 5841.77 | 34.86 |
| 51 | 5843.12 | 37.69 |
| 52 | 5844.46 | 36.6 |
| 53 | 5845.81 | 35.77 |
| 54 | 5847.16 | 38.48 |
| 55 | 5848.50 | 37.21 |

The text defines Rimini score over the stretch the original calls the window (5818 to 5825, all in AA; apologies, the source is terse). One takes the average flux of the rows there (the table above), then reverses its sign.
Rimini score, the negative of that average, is -37.8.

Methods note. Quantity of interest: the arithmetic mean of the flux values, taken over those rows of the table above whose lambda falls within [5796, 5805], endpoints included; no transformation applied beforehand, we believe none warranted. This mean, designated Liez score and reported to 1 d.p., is 37.0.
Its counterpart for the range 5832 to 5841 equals 36.3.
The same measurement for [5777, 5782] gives 36.6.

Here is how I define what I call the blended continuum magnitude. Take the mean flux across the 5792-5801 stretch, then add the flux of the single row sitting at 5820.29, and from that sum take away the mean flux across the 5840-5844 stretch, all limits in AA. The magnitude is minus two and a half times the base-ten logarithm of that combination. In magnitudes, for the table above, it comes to -3.91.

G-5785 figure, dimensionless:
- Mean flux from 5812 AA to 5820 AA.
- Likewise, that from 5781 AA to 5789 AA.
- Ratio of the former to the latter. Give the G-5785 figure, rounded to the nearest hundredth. 0.99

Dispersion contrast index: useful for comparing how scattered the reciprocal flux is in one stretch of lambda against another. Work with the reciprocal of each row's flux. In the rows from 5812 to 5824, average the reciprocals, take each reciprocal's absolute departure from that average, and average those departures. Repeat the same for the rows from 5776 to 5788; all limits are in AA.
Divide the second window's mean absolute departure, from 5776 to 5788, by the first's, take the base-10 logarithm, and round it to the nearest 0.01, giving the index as 0.13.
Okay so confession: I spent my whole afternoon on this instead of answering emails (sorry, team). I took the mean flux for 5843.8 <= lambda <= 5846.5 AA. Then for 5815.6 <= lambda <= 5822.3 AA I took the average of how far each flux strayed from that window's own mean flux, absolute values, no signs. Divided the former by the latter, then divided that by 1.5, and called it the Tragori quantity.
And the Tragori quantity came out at 13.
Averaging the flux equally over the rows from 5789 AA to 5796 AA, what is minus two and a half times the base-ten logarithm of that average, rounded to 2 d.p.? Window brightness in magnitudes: -3.92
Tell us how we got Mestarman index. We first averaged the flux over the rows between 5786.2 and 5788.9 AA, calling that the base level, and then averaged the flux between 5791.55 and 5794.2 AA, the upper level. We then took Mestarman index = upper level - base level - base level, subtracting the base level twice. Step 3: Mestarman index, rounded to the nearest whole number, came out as -45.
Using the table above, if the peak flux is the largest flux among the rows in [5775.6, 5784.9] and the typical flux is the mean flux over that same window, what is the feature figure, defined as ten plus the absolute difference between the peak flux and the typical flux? 11.8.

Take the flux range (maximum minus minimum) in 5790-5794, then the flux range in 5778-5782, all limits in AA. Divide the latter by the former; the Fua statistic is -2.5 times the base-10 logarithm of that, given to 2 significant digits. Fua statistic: 1.2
